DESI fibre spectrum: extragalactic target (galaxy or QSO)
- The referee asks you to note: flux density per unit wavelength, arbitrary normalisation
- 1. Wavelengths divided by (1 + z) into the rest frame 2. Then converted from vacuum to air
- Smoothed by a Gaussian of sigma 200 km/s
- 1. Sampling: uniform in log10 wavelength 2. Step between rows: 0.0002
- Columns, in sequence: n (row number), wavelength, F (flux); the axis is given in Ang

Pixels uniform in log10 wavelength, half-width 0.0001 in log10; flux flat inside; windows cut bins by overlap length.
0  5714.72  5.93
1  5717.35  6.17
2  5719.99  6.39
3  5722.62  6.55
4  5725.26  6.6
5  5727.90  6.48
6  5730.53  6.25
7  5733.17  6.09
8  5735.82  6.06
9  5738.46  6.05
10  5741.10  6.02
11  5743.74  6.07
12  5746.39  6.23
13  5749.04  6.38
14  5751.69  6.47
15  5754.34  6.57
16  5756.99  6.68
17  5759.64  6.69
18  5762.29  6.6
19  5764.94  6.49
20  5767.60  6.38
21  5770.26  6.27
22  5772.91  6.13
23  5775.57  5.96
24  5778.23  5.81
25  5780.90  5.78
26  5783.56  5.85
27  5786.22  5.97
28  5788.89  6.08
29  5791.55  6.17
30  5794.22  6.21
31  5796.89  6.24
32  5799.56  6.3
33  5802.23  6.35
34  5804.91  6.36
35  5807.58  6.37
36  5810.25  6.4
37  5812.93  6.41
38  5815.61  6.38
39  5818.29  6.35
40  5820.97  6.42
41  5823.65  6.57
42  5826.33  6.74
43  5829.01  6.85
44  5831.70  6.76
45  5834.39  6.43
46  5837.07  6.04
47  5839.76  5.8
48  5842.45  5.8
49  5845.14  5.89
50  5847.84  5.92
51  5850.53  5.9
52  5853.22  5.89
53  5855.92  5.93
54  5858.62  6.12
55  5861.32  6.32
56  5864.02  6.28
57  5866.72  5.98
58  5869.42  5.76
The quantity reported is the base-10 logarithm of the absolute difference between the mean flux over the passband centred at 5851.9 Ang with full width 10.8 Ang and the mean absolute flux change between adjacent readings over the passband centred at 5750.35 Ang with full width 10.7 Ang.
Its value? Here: 0.763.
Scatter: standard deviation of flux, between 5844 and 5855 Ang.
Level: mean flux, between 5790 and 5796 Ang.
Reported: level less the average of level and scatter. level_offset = 3.09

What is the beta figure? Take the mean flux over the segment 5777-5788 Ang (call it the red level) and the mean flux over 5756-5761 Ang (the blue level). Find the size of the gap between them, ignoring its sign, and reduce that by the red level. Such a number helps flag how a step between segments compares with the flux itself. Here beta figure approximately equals -5.0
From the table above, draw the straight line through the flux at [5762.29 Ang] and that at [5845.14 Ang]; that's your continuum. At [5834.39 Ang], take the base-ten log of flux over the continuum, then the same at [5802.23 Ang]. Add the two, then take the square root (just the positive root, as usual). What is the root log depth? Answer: 0.19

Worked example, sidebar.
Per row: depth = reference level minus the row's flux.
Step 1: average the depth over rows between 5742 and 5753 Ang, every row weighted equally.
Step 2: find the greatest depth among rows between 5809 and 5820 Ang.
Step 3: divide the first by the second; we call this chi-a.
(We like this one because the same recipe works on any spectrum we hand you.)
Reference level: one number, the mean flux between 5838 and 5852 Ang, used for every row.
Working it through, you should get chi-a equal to 1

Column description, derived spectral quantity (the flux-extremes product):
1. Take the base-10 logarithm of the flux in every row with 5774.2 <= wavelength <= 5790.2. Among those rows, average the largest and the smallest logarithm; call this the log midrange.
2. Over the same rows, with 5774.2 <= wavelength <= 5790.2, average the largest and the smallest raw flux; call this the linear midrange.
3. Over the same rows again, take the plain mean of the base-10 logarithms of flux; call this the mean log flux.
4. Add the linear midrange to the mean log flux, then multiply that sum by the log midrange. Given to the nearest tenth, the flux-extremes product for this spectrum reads 5.2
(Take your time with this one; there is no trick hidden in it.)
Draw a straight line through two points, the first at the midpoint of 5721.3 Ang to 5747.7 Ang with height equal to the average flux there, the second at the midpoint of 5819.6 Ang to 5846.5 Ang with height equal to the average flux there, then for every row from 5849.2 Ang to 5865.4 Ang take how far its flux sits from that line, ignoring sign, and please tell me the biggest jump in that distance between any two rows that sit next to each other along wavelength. 0.20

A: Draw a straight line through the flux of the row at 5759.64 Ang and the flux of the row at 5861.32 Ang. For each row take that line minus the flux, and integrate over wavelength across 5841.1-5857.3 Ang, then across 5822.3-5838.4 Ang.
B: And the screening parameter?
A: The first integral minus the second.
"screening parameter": 10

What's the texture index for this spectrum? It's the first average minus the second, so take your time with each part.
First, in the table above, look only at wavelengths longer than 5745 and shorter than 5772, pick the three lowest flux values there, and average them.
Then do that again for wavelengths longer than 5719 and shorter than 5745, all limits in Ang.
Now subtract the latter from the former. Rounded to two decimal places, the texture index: 0.25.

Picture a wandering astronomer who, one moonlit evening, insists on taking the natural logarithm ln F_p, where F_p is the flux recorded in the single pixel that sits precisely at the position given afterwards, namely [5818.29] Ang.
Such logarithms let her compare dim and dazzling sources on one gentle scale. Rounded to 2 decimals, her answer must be 1.85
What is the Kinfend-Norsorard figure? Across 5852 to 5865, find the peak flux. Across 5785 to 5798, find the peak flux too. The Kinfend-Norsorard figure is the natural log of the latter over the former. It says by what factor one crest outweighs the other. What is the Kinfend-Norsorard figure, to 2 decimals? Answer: -0.01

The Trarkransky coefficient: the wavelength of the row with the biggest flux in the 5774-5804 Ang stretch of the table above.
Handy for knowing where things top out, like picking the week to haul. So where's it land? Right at 5802.23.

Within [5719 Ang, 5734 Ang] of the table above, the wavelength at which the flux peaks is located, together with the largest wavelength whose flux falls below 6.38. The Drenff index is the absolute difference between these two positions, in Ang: 7.9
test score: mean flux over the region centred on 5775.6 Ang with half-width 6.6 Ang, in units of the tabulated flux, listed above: 5.99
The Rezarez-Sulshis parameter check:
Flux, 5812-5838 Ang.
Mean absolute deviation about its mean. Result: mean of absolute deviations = 0.188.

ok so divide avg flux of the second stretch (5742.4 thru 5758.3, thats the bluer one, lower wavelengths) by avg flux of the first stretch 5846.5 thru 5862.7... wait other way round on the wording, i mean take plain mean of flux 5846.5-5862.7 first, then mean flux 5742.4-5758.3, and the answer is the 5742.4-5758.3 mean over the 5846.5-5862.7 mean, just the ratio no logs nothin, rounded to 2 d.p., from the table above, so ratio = 1.06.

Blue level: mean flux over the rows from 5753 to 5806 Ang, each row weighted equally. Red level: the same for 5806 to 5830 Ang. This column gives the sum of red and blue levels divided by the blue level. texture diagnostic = 2.04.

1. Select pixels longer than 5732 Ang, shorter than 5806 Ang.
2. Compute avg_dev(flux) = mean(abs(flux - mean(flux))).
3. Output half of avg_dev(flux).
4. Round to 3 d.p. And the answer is 0.103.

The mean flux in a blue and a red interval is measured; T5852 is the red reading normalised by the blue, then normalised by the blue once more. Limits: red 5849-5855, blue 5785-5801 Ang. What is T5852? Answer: 0.155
